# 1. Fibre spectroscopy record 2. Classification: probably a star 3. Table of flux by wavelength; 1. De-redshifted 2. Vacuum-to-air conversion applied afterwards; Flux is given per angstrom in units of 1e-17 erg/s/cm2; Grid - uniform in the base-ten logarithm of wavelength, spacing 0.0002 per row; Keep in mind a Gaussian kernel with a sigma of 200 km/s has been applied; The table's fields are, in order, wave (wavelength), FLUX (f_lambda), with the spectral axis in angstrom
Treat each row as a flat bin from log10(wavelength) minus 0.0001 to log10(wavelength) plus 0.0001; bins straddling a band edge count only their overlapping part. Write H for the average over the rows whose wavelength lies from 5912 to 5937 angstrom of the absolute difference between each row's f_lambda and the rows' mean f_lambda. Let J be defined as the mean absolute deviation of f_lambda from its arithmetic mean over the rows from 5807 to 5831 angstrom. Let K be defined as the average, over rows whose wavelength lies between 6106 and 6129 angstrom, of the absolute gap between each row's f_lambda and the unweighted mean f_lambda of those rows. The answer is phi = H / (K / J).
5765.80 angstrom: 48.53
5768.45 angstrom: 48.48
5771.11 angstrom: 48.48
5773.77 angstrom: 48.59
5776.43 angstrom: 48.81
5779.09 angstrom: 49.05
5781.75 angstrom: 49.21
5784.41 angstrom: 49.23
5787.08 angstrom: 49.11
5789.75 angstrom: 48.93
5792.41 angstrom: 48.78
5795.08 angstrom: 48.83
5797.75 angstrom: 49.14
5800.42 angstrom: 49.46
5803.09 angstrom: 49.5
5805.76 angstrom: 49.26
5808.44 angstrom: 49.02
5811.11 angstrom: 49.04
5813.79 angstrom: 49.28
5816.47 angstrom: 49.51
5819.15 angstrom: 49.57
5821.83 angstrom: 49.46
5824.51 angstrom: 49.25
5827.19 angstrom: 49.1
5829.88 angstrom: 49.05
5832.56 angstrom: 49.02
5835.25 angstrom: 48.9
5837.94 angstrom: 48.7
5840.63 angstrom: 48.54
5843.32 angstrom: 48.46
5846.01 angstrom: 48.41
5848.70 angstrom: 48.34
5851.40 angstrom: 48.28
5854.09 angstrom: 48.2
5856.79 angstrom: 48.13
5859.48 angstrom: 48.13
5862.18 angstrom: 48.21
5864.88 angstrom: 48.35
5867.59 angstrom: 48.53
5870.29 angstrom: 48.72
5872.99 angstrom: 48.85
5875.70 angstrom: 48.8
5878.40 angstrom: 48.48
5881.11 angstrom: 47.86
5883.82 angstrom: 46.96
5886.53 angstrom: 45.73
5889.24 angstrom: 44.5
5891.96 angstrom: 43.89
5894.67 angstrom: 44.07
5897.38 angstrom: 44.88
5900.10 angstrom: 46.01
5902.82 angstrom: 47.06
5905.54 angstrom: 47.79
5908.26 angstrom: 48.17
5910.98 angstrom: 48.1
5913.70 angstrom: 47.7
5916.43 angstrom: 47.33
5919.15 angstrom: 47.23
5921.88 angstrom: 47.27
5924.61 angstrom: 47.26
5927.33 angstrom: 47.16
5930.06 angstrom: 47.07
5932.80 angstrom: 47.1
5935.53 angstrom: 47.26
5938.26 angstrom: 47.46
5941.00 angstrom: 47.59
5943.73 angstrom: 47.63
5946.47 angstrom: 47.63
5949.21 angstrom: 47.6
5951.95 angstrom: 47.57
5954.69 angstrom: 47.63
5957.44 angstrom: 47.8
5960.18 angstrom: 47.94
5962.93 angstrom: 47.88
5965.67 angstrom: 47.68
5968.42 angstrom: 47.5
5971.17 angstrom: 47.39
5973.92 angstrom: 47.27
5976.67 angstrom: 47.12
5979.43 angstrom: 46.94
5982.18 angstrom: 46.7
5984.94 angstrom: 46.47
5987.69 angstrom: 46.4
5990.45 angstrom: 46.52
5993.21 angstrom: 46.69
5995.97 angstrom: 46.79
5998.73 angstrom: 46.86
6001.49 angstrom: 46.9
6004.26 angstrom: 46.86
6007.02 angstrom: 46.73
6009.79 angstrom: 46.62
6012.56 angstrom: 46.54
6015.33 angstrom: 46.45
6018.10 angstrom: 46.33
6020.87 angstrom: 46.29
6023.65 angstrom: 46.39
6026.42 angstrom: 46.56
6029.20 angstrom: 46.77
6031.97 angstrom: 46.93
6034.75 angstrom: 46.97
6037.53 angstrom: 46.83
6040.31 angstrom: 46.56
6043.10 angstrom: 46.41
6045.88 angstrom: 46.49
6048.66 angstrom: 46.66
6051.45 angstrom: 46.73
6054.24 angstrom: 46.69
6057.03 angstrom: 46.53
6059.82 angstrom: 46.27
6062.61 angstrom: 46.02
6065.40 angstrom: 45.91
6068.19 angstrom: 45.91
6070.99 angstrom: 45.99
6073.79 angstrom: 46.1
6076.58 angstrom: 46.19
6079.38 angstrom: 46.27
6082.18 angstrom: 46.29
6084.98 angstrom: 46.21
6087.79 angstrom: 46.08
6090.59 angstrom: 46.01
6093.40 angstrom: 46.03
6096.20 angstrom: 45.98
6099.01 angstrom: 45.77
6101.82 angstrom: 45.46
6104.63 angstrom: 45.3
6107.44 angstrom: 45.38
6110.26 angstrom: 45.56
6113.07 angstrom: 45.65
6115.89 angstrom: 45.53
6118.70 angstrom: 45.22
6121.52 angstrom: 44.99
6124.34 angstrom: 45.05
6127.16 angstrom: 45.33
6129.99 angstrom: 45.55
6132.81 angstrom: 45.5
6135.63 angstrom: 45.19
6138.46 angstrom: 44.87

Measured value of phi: 0.106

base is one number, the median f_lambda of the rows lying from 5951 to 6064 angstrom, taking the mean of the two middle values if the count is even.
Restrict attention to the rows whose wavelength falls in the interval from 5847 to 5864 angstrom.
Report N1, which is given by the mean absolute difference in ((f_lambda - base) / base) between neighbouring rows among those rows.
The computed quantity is 0.001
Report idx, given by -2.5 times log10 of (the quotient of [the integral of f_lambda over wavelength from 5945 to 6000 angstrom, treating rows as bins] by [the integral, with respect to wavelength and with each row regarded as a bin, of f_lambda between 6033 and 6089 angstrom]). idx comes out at 0.000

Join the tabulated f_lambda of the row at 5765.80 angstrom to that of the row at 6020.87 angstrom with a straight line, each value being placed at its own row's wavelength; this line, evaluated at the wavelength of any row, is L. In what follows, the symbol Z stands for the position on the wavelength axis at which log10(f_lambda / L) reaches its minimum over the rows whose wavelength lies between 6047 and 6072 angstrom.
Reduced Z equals 6065.40 angstrom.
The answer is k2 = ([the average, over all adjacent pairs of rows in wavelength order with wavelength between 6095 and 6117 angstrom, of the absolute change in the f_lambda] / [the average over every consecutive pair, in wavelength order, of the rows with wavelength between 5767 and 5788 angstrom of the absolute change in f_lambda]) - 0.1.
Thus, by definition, 1.22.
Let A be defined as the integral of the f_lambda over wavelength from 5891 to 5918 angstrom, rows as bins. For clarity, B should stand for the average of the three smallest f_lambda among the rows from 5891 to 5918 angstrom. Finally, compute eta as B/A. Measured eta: 0.0352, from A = 1257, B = 44.3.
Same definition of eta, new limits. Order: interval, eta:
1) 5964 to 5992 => 0.0353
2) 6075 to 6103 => 0.0355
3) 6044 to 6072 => 0.0354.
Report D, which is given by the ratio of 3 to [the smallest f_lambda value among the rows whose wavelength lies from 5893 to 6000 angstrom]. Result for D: 0.068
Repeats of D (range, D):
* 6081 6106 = 0.066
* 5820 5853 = 0.062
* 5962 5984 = 0.064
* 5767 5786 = 0.062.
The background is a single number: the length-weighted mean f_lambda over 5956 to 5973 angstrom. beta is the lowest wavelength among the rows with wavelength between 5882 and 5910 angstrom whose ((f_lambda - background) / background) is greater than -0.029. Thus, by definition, 5883.82 angstrom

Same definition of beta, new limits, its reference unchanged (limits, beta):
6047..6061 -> 6048.66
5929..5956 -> 5930.06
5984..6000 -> 5984.94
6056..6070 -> 6057.03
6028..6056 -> 6029.20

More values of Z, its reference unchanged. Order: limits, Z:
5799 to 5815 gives 5808.44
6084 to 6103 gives 6101.82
